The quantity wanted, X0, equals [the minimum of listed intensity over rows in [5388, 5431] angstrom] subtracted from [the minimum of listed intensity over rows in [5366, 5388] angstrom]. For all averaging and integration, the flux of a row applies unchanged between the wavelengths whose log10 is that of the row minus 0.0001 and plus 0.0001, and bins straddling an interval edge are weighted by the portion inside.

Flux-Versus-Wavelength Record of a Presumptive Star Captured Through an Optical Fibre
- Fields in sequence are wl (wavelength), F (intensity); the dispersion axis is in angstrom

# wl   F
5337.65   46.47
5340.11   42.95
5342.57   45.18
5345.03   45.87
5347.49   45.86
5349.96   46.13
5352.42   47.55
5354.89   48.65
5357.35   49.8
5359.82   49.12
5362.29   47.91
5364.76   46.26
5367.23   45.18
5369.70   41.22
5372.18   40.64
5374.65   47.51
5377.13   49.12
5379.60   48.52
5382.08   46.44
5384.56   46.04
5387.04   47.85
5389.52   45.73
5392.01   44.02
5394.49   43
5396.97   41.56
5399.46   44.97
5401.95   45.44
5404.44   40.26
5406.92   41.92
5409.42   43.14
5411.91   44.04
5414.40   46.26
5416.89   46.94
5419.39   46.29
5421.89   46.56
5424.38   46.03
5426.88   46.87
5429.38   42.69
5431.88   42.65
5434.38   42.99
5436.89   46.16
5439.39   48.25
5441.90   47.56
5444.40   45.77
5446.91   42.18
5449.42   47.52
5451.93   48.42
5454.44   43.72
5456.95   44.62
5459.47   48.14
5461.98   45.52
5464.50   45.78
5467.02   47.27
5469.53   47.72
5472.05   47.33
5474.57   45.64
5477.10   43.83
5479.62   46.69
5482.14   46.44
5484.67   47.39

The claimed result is 0.4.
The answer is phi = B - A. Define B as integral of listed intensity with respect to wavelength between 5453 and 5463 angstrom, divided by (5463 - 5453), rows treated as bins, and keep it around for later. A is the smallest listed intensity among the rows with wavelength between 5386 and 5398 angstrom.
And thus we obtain 4.0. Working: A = 41.56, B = 45.6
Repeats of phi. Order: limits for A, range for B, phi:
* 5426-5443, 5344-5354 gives 3.8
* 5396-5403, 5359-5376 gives 3.8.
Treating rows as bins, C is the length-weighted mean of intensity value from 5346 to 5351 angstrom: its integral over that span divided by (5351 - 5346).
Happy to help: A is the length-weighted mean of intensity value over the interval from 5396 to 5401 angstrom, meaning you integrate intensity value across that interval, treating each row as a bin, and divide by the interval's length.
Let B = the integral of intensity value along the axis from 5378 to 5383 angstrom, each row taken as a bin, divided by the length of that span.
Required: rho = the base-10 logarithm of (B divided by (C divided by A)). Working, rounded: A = 43.4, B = 47.7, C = 45.9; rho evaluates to 1.65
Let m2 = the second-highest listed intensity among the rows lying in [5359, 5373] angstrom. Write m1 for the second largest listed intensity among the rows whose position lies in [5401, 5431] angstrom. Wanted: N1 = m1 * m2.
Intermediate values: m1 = 46.87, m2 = 47.91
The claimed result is 2246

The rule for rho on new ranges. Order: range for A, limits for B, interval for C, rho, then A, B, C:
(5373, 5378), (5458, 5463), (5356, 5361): 1.65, 47.6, 46.8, 49.5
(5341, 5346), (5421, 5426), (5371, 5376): 1.68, 45.3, 46.4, 44.2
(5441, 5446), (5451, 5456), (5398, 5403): 1.67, 46.3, 45.9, 45.0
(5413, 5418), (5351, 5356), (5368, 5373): 1.73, 46.6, 48.0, 41.3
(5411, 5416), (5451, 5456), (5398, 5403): 1.67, 45.4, 45.9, 45.0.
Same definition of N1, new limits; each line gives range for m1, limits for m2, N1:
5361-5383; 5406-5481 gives 2341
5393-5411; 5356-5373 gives 2209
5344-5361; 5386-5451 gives 2350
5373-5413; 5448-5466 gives 2336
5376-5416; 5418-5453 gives 2341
